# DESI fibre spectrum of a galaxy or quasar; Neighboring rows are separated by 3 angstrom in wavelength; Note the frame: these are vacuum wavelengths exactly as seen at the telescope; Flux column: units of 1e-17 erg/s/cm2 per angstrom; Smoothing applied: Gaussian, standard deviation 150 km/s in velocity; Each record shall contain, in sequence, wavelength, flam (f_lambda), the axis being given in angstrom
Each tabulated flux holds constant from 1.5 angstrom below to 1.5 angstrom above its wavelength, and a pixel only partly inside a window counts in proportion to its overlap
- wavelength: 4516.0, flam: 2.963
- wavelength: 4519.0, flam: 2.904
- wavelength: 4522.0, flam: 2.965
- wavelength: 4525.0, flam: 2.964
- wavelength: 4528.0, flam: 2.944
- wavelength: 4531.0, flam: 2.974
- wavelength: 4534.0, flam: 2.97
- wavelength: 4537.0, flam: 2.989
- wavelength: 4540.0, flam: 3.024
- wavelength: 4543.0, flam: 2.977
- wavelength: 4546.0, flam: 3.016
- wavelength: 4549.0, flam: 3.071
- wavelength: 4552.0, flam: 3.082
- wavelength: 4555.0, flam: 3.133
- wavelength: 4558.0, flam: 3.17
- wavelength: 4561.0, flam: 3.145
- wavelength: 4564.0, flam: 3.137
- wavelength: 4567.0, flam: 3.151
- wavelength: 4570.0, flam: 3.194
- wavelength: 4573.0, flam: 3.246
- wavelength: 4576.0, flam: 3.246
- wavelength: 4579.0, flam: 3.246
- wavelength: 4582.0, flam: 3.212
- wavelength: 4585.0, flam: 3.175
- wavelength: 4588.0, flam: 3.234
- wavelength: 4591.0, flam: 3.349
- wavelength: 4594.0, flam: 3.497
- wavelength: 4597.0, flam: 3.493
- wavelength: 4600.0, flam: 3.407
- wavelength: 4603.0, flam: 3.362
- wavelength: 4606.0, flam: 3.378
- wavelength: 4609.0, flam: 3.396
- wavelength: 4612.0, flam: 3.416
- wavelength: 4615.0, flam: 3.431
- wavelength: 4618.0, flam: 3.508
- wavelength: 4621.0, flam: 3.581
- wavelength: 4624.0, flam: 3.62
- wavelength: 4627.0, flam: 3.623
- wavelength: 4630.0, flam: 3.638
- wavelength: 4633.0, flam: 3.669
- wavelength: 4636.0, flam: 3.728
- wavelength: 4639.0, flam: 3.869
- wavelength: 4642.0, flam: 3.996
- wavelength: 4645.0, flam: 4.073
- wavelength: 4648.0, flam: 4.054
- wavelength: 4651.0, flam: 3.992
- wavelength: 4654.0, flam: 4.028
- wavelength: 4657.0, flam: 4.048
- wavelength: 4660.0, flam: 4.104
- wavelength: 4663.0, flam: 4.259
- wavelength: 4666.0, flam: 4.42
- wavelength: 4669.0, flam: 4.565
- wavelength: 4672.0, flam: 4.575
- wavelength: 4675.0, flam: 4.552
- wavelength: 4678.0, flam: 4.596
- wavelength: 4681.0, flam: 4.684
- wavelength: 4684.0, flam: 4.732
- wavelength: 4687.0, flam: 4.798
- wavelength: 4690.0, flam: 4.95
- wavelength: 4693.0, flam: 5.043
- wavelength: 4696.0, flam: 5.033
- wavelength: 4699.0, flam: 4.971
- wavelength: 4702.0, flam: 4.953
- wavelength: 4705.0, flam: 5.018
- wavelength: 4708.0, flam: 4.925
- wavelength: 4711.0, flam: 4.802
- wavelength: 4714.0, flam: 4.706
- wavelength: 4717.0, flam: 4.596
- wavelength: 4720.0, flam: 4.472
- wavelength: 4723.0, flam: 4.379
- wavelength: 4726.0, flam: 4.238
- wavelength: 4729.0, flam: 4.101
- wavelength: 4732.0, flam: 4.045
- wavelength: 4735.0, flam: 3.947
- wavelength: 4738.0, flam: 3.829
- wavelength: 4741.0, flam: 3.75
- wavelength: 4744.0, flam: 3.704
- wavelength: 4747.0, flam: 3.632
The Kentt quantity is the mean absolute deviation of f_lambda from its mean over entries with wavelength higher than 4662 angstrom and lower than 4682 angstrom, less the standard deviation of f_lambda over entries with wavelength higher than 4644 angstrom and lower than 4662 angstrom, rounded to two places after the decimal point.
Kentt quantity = 0.07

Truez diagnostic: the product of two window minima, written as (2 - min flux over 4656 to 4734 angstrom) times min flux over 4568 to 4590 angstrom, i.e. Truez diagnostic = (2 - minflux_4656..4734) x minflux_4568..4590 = -6.5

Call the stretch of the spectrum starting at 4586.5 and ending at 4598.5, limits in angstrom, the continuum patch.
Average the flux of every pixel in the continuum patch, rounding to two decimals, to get 3.39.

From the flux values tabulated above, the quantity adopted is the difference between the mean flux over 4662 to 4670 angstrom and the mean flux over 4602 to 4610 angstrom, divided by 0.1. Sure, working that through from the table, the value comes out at 10.4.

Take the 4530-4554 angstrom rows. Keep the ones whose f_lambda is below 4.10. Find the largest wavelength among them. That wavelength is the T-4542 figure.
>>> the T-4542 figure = 4552.0 angstrom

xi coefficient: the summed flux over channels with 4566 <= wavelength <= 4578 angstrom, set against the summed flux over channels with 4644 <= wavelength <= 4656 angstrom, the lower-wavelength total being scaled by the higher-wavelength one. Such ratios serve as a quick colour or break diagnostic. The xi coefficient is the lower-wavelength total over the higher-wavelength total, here 0.795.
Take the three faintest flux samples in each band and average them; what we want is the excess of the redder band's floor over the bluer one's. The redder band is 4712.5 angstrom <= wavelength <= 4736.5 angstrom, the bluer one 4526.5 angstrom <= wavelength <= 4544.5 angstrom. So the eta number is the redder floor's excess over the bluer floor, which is 1.1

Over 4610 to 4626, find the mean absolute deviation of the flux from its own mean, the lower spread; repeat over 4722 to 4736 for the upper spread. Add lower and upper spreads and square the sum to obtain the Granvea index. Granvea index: 0.042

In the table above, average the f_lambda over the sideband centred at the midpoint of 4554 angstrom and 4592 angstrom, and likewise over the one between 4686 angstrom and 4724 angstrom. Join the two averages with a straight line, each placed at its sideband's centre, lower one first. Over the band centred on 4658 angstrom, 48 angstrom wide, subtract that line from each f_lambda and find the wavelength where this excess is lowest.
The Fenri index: 4636.0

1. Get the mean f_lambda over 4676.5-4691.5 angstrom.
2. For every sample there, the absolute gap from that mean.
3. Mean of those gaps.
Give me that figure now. 0.10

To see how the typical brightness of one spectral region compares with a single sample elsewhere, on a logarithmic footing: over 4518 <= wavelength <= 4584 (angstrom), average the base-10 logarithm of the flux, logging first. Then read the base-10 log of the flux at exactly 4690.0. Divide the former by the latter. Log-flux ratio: 0.703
